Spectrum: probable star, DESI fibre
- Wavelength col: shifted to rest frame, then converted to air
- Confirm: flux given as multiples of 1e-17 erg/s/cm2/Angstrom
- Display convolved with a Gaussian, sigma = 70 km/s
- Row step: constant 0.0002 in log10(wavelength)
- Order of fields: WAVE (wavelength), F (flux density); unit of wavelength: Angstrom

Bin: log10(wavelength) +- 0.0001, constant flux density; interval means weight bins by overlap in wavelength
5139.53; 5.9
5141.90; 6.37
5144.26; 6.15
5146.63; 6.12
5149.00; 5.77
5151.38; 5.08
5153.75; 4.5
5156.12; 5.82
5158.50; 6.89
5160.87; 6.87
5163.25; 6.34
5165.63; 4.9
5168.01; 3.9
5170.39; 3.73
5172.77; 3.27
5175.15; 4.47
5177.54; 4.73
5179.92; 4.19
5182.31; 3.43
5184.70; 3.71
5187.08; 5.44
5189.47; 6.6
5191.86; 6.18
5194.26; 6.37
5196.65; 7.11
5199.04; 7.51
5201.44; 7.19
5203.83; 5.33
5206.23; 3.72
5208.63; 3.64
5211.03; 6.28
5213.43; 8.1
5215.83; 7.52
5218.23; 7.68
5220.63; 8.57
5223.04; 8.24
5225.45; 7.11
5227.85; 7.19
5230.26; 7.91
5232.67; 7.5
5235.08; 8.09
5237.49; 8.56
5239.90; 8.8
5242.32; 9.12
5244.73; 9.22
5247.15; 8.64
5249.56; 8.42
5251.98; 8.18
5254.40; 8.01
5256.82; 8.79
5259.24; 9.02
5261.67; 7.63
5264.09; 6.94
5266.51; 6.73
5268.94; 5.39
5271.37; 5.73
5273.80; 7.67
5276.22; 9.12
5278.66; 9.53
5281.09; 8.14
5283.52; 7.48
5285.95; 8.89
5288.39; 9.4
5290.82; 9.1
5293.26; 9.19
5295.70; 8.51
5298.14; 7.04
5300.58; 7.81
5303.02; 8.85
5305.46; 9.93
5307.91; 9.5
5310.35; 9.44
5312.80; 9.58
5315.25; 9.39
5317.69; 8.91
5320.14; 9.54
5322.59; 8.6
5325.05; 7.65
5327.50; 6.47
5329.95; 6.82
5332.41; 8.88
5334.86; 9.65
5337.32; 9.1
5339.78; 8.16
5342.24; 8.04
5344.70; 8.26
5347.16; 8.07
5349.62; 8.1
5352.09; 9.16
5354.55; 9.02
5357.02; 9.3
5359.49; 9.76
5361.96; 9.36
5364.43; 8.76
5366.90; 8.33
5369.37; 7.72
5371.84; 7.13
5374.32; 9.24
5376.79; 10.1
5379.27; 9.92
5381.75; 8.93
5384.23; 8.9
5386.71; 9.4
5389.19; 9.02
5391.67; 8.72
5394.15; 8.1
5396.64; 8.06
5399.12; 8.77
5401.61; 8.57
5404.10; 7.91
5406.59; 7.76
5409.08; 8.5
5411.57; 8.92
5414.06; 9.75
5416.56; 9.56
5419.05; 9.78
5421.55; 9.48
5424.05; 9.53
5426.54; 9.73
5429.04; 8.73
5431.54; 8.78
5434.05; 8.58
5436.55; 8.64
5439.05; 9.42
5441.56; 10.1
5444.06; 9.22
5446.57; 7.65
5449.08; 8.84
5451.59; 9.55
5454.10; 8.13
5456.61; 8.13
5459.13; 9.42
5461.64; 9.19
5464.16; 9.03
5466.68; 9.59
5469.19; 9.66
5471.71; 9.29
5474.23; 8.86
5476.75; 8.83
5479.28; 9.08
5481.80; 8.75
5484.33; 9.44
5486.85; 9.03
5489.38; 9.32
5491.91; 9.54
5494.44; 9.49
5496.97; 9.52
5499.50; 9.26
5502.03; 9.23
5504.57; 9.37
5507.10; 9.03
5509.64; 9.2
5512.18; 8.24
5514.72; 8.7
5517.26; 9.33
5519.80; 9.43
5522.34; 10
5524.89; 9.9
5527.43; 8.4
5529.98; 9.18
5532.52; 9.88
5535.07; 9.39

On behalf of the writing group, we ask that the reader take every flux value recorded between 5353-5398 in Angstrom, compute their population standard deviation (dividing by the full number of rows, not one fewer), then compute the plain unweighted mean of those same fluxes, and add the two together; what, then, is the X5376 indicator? 9.63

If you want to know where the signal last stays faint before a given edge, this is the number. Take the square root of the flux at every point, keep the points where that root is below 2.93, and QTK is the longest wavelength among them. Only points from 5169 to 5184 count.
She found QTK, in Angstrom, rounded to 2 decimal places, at 5182.31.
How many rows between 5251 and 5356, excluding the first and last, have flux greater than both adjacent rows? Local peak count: 10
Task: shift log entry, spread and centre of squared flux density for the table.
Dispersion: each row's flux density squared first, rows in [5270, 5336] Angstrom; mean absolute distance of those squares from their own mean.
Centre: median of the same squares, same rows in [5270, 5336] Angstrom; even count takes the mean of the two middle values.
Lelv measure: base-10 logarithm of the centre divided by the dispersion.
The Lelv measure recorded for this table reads 0.7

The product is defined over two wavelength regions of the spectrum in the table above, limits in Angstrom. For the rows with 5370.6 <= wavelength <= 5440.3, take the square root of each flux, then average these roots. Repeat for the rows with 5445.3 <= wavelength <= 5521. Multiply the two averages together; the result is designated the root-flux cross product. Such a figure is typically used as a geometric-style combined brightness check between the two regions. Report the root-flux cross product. 9.0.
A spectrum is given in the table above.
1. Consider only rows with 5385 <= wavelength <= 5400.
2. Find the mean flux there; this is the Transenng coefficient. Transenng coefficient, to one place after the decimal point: 8.7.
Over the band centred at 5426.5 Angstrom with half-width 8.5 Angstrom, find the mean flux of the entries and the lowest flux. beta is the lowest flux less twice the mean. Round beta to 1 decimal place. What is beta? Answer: -9.9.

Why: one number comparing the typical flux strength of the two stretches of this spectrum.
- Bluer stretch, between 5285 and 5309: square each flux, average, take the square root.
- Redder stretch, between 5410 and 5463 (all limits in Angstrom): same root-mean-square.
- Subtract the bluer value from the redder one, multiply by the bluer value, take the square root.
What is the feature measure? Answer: 1.5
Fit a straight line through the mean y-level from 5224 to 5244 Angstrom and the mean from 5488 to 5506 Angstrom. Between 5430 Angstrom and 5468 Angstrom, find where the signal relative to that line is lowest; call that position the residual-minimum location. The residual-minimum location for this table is 5446.57 Angstrom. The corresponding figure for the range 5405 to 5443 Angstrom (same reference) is 5406.59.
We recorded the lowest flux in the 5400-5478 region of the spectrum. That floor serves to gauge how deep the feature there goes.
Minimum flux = 7.65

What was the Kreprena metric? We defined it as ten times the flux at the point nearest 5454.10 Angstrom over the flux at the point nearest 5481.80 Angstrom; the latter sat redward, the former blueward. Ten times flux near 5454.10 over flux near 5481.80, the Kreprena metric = 9.3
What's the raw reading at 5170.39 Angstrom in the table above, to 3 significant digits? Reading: 3.73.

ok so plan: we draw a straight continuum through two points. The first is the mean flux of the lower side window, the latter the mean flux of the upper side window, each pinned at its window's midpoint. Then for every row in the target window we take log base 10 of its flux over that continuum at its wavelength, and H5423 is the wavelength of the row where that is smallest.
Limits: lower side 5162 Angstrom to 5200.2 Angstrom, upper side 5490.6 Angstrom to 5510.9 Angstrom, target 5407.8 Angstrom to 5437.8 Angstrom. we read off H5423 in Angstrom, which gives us 5434.05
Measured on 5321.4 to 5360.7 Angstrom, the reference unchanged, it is 5327.50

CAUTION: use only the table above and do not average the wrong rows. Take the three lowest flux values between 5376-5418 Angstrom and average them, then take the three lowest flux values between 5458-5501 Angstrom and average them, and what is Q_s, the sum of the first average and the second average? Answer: 16.7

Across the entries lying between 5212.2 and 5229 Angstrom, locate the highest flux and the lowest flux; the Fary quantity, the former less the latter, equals 1.5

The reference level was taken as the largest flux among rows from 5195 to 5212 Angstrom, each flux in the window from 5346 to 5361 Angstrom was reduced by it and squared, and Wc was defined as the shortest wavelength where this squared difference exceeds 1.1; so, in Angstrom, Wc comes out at 5352.09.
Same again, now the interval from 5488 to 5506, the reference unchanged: 5489.38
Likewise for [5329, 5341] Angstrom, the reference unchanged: 5332.41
